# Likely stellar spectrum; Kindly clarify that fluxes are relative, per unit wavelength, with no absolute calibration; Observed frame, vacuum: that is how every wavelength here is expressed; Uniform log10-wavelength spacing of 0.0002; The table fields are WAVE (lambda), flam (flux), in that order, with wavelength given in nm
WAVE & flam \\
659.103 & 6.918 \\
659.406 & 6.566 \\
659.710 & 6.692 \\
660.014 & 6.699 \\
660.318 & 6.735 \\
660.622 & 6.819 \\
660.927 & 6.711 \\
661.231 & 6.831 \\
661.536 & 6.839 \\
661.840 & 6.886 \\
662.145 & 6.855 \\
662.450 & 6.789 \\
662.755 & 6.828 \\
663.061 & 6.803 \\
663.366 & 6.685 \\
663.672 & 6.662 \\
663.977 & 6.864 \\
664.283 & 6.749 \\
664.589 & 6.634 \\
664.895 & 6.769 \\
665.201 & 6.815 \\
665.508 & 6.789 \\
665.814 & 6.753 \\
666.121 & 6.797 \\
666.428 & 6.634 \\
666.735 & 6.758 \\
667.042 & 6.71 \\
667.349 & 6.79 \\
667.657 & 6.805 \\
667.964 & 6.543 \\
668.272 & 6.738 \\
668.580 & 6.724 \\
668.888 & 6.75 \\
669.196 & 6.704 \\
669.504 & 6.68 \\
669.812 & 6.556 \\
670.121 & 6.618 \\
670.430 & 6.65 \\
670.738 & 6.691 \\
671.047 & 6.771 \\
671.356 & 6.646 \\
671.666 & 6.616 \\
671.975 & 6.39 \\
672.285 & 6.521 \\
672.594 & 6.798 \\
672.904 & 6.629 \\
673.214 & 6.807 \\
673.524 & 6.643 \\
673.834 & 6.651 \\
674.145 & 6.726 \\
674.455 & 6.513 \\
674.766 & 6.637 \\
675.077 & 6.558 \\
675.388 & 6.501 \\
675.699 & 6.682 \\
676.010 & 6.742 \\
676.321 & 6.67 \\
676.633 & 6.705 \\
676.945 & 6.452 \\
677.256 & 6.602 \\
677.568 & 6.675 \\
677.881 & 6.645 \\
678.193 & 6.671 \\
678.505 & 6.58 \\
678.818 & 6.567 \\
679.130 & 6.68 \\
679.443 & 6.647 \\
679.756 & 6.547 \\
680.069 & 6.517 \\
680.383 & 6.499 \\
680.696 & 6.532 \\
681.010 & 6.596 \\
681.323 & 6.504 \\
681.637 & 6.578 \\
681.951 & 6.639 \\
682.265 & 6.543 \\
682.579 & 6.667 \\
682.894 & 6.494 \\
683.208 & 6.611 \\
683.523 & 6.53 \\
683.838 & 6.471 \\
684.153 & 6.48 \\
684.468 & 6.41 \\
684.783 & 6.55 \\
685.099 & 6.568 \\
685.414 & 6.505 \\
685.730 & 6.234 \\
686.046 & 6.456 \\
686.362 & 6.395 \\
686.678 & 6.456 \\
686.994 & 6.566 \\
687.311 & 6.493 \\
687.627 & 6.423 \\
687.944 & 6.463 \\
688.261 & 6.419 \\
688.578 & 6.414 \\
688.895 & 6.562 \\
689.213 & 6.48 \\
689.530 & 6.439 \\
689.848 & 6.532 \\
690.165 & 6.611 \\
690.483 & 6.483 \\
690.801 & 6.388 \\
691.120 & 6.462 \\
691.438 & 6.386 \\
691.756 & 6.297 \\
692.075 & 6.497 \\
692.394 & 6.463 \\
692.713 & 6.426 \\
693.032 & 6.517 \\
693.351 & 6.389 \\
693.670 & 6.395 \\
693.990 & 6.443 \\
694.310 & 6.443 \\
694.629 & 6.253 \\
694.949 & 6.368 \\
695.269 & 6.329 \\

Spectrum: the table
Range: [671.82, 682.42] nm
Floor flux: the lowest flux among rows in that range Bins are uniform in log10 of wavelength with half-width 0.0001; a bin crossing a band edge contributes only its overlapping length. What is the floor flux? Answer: 6.39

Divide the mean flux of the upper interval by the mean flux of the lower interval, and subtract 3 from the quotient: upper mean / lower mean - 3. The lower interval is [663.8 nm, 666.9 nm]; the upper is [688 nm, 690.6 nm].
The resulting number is -2.04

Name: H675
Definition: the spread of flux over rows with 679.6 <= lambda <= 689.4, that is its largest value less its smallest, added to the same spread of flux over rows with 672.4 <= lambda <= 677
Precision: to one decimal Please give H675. 0.8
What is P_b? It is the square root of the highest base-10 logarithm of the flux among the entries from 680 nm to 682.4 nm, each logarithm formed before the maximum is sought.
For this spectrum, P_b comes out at 0.907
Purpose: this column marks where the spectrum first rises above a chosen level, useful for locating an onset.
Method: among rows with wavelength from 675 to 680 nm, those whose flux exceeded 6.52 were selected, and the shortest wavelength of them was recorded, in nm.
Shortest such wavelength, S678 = 675.077 nm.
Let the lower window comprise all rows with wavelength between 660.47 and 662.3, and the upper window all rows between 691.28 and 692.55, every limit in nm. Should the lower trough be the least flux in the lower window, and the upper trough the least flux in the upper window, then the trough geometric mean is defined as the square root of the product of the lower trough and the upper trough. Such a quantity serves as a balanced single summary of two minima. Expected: 6.50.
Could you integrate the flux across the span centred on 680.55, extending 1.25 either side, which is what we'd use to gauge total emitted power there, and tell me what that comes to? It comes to 16.4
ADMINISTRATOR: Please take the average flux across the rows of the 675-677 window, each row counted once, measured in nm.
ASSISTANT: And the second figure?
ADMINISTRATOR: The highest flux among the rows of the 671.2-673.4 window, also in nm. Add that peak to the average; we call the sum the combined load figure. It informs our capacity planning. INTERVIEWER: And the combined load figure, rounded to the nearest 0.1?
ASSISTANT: 13.4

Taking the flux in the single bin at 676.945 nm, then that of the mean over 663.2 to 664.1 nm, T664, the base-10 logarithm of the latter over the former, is 0.019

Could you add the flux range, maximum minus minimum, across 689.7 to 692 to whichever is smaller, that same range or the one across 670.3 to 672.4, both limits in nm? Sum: 0.63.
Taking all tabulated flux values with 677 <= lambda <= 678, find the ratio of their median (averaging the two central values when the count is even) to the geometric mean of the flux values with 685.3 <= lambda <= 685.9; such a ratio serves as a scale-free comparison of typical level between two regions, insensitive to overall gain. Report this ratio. 1.04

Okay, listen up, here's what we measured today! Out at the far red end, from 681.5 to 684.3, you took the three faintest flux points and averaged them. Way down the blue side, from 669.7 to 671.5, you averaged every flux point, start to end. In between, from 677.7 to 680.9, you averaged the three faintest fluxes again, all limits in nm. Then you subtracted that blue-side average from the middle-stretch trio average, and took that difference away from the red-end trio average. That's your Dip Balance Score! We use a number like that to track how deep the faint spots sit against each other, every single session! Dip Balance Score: 6.62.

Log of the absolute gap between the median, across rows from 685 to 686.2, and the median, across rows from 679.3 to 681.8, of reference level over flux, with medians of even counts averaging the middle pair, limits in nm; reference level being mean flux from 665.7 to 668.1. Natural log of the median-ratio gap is -4.67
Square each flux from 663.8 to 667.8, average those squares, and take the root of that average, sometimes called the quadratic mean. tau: 6.76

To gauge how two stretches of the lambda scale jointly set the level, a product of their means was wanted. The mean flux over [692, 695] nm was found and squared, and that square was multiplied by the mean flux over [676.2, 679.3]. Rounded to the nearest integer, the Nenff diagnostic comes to 273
